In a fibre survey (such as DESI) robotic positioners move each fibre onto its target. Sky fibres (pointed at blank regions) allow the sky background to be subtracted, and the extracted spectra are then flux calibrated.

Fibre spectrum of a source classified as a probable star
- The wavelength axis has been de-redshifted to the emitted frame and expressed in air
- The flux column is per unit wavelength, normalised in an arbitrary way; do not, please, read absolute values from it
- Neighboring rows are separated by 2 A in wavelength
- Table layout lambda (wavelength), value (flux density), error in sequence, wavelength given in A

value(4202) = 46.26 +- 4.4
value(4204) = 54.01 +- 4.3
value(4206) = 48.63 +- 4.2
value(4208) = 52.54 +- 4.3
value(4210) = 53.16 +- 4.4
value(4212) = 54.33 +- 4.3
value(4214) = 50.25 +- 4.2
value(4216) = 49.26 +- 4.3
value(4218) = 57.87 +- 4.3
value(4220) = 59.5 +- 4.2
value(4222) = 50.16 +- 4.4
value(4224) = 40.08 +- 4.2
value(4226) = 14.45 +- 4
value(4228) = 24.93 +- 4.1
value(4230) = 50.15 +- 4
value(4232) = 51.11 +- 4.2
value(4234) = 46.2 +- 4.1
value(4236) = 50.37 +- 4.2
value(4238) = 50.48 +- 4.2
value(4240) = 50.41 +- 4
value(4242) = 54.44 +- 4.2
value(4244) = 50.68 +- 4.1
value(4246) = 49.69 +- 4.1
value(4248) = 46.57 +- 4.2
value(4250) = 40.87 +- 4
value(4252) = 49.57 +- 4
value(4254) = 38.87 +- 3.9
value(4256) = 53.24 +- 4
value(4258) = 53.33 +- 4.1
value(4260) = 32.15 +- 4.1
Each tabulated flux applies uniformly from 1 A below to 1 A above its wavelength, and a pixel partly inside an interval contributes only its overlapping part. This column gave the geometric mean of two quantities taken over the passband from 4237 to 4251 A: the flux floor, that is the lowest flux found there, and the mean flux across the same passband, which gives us 45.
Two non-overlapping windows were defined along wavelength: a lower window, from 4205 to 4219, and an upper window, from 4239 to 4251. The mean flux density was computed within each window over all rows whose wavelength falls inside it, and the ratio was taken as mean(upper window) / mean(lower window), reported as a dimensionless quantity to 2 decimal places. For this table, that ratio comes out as 0.93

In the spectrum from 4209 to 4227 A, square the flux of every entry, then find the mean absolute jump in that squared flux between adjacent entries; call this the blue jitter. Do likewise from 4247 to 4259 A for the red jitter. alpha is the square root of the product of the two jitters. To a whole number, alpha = 674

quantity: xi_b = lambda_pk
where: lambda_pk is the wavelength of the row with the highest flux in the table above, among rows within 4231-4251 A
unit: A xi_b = 4242 A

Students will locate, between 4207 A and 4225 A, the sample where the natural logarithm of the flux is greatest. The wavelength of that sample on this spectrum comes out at 4220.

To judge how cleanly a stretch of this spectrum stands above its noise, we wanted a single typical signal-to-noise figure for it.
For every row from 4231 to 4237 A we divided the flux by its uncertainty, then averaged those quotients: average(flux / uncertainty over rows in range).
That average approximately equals 11.8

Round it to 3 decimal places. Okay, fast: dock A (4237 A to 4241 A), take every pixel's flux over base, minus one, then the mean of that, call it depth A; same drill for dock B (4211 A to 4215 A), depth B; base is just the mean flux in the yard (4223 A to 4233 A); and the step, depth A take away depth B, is -0.051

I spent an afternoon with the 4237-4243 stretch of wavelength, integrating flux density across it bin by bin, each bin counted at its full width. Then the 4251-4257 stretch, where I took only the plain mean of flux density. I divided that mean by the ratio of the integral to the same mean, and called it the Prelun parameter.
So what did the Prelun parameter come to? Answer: 7.2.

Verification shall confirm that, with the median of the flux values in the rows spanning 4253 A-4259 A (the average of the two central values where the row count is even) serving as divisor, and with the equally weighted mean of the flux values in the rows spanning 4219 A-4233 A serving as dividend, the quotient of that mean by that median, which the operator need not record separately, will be 0.78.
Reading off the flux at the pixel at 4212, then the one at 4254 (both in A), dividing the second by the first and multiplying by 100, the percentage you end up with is 72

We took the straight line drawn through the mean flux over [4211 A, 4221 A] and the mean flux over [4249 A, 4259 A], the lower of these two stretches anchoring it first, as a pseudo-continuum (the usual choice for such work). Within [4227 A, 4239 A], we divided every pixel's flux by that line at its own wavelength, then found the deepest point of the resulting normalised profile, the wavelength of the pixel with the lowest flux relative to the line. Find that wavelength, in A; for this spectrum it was 4228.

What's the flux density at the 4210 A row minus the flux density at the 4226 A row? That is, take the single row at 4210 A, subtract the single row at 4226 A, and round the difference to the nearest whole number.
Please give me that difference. 39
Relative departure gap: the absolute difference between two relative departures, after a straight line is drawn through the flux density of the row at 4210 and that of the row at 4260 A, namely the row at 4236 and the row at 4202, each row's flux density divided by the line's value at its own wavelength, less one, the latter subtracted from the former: 0.37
